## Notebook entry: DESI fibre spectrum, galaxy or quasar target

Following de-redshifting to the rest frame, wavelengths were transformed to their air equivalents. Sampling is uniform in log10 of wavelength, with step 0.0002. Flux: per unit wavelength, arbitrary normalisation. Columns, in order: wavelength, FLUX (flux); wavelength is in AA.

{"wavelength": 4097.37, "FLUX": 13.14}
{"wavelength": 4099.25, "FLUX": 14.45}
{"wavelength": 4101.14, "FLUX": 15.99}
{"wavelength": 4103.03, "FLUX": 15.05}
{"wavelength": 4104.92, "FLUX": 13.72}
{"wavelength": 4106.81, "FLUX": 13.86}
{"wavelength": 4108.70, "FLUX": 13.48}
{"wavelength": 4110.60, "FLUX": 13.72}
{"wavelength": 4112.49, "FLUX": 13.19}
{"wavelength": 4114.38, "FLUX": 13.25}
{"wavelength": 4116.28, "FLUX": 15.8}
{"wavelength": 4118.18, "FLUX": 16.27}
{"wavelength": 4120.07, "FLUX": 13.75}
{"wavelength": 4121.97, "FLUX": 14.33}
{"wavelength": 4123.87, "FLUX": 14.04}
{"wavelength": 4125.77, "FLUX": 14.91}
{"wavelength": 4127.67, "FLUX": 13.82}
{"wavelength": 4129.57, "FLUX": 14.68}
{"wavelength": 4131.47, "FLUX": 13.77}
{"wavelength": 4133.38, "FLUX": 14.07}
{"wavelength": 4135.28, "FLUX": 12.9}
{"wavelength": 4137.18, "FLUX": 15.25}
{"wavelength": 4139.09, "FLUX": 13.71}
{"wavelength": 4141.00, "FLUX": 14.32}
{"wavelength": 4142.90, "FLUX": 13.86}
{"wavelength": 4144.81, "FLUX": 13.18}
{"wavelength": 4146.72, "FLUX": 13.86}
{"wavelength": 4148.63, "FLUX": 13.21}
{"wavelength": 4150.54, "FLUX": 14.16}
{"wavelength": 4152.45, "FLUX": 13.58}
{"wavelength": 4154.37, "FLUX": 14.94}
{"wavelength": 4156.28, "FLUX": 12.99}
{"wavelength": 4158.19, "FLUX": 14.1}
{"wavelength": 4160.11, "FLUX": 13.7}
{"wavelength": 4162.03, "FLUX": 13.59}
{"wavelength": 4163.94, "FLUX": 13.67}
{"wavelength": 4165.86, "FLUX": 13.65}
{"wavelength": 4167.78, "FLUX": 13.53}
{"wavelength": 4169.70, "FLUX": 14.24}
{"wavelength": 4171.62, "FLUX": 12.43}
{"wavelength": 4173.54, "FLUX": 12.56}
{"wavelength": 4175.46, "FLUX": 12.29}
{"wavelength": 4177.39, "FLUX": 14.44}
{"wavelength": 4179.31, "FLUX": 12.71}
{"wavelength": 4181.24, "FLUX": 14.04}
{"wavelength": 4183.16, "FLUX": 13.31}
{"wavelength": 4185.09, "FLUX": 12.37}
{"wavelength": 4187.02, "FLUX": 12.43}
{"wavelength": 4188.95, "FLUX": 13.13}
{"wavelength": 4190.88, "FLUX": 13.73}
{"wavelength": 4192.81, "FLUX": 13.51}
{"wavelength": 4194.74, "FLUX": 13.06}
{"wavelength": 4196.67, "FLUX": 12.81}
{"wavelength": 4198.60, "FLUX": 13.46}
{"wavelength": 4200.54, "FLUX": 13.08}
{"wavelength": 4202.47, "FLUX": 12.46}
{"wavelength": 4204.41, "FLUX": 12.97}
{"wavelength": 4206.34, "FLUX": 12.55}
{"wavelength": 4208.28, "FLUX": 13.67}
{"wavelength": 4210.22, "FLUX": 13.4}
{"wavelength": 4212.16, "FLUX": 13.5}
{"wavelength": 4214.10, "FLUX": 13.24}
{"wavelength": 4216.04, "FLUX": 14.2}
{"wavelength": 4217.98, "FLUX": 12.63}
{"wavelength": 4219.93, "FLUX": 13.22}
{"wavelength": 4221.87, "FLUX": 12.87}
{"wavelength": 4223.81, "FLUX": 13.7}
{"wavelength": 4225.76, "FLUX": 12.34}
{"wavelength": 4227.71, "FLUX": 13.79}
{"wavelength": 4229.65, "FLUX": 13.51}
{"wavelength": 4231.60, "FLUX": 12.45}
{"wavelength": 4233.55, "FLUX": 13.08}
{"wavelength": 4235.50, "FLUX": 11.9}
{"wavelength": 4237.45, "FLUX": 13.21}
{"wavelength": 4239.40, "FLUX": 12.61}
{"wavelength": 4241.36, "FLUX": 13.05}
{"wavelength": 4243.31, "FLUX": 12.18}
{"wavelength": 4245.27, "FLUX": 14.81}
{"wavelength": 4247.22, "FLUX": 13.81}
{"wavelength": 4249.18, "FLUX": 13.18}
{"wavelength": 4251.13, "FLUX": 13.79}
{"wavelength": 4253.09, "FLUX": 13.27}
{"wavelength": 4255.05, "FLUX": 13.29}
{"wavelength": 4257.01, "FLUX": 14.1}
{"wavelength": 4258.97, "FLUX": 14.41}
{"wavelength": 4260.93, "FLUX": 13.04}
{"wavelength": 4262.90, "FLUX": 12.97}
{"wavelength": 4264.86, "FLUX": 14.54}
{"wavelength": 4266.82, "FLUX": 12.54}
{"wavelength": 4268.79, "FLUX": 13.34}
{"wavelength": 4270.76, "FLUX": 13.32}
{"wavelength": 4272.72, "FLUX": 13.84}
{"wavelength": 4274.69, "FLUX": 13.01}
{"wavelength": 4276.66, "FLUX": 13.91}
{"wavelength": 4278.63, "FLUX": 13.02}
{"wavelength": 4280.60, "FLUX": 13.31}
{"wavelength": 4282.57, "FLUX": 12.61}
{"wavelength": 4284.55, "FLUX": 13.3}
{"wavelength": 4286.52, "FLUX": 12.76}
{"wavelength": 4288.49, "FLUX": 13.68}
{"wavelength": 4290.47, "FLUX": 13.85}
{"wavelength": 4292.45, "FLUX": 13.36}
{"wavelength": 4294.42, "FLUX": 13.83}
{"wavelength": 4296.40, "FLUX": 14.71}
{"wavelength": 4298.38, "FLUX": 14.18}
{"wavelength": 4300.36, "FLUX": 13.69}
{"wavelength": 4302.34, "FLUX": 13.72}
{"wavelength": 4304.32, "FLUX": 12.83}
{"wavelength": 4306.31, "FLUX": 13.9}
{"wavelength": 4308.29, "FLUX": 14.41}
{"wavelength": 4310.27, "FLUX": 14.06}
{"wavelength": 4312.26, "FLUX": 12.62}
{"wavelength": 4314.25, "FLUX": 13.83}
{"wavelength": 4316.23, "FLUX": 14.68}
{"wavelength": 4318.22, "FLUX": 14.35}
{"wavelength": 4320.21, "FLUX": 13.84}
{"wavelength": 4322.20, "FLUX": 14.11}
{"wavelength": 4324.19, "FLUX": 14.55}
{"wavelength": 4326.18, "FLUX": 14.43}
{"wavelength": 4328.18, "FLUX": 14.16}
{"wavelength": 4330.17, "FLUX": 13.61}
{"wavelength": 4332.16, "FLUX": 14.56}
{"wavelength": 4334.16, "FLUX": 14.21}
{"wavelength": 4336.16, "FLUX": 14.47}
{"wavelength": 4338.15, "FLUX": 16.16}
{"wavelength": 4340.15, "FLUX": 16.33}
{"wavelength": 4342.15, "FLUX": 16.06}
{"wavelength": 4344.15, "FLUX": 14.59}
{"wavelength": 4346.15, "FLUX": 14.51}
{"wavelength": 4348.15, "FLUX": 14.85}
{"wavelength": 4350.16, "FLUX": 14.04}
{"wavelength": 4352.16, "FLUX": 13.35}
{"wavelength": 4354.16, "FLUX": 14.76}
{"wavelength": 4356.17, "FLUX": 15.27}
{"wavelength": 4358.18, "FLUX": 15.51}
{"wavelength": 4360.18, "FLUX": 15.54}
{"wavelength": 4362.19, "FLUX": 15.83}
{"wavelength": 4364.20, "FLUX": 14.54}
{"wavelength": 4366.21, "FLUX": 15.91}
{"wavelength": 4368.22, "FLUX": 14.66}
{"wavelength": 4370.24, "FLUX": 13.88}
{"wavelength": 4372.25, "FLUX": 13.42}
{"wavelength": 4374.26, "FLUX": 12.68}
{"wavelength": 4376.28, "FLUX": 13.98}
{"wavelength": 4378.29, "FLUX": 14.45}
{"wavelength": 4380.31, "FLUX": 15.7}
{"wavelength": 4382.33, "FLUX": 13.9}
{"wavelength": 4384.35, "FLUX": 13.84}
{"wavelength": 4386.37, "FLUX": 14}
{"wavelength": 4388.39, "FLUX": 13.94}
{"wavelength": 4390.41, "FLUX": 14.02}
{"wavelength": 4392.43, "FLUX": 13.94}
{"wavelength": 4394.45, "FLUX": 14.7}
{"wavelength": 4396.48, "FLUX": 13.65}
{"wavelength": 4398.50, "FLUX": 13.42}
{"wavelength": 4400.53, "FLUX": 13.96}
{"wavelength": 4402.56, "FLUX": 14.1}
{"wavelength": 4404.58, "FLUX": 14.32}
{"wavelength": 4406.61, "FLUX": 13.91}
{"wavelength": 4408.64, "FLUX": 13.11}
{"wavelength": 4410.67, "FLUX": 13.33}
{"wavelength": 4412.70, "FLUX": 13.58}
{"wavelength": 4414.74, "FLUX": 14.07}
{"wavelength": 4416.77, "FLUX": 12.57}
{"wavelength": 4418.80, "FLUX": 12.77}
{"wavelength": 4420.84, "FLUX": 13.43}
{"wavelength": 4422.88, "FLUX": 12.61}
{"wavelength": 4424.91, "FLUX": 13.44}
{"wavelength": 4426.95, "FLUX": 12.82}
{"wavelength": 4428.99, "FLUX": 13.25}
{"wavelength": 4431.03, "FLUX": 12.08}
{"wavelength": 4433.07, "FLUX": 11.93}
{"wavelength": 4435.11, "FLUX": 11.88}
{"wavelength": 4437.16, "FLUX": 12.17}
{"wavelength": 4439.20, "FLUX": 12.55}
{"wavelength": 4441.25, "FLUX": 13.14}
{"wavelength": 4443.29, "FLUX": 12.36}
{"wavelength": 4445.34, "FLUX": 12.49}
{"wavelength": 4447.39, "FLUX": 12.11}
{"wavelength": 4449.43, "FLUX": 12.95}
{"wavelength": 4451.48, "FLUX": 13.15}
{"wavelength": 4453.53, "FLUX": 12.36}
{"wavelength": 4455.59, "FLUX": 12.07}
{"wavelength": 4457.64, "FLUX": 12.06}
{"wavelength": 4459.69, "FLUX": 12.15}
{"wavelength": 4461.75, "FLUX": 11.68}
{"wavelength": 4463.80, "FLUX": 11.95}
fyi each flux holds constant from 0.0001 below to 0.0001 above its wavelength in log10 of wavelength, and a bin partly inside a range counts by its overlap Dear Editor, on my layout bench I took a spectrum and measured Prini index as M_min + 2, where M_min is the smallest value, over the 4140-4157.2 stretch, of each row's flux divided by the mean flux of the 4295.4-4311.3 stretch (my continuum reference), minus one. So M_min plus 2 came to 1.93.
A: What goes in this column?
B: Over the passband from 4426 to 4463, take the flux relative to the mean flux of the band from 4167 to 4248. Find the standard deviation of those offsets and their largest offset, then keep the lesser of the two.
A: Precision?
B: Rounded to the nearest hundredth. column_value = 0.10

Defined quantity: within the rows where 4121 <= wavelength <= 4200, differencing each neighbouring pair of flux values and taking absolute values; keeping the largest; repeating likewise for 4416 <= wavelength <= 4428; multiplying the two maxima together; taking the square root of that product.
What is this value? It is 1.4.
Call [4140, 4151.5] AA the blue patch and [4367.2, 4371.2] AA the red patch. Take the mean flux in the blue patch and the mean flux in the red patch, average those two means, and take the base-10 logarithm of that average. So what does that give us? 1.15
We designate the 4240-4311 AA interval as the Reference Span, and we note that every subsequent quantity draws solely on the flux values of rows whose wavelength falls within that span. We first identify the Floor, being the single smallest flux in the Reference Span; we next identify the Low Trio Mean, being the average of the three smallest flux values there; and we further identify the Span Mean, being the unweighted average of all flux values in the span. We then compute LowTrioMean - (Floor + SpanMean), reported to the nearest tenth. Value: -13.3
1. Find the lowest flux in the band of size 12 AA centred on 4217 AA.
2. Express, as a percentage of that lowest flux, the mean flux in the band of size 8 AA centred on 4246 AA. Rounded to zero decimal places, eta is 107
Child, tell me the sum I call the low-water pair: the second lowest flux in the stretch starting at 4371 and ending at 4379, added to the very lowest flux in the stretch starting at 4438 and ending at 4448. 25.5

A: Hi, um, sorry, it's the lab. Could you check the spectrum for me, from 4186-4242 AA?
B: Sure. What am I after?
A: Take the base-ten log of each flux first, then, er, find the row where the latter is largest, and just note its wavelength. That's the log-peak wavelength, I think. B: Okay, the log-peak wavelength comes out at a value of 4216.04 AA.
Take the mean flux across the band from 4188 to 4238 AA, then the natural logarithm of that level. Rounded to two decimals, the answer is 2.58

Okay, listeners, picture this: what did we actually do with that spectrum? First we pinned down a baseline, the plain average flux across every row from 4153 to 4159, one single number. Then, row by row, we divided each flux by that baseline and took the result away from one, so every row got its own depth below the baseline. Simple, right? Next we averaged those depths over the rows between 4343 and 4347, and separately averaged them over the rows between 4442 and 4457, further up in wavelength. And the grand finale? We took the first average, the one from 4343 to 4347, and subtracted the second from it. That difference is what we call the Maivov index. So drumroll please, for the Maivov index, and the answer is -0.15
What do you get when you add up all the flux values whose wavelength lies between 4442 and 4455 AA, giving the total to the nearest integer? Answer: 75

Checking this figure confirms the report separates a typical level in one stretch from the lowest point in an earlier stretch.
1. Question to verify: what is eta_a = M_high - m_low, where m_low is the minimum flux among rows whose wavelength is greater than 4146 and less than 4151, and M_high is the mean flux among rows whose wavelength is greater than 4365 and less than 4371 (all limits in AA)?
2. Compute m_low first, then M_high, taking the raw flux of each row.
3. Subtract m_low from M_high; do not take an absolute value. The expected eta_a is 1.6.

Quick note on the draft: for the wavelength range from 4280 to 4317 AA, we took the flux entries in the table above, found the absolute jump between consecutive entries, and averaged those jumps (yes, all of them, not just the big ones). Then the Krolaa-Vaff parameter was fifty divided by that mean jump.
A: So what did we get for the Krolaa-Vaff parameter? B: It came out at 74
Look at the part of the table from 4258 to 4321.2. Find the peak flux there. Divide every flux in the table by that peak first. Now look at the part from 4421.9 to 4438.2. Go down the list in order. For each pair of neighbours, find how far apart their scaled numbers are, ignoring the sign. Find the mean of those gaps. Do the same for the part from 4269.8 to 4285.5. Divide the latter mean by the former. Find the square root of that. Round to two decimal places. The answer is 1.17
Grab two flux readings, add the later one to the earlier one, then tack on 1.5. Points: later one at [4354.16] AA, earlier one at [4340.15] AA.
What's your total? 32.6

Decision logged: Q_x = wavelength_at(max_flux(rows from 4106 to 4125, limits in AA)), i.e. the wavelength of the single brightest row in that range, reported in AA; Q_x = 4118.18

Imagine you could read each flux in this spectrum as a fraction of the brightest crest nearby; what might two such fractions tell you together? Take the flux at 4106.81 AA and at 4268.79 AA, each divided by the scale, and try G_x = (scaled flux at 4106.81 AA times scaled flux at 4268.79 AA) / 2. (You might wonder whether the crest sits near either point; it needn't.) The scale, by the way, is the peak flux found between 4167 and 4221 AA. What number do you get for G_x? 0.443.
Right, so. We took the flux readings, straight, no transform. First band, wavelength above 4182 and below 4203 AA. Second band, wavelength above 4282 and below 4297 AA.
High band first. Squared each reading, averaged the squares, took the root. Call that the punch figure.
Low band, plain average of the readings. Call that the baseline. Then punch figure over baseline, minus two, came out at -0.96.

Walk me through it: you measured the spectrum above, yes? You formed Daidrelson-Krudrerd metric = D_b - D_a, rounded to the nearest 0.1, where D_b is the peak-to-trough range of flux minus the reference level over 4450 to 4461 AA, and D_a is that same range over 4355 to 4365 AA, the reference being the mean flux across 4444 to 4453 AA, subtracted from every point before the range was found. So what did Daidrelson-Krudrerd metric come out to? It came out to -0.2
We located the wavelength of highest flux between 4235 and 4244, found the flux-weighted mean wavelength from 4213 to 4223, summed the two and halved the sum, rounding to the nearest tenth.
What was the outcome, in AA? 4227.7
